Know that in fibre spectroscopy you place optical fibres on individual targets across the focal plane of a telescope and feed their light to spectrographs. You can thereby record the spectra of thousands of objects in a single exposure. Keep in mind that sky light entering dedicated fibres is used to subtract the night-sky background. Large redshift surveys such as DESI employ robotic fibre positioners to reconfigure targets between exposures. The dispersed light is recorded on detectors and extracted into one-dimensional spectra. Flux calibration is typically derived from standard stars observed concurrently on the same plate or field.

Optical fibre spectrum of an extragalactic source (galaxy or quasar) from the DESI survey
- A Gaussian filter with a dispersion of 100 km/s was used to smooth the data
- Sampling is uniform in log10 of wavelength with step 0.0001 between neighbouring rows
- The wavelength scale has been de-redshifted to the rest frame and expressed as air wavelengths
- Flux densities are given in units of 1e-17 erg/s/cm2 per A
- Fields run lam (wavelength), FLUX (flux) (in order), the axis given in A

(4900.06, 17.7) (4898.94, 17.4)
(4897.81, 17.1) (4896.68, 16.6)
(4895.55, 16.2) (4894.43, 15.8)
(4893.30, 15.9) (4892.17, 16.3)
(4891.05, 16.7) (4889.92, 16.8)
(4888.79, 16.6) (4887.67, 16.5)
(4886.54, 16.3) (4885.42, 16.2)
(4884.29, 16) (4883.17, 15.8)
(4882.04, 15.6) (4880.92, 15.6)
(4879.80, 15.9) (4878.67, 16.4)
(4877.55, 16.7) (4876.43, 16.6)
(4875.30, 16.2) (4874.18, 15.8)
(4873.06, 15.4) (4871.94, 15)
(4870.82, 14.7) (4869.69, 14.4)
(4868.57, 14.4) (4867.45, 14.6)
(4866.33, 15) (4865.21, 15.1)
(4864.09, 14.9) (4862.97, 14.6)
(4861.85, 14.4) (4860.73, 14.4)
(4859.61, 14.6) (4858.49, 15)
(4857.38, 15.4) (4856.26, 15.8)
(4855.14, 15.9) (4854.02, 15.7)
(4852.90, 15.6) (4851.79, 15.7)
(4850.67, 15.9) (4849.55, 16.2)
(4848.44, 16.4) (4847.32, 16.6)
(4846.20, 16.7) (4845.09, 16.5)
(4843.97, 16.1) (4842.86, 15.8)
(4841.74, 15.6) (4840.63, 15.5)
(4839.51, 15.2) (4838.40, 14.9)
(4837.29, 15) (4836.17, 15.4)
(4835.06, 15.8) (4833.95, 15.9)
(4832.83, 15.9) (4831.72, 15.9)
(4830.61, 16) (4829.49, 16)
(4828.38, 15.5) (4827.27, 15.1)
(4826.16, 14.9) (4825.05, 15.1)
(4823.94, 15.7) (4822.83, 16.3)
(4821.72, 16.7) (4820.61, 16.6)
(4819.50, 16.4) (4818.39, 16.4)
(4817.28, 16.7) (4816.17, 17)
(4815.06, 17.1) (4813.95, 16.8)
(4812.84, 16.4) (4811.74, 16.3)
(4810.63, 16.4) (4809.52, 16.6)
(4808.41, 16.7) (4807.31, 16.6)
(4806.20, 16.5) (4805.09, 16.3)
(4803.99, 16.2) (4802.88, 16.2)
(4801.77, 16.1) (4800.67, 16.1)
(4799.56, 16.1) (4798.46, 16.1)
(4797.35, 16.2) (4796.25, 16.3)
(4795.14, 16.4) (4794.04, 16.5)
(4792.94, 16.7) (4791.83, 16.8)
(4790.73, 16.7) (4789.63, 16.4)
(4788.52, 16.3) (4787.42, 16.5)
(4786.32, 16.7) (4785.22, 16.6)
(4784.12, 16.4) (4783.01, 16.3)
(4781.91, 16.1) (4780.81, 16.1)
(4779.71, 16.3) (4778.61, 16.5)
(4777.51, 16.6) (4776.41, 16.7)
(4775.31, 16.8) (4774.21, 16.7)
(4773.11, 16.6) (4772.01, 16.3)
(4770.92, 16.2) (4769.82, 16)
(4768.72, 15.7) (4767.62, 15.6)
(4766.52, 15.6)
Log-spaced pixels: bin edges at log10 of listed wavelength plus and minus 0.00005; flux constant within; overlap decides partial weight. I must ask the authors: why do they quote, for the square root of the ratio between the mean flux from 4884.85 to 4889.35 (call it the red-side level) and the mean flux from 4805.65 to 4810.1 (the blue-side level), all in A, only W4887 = 0.99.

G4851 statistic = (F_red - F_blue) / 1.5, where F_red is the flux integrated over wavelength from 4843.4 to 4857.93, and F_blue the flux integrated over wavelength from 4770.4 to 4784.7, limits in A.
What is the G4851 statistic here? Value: -1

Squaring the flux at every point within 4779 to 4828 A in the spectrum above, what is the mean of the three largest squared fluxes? 288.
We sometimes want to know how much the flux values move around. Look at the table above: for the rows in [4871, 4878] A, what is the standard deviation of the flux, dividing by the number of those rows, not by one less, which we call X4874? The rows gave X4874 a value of 0.62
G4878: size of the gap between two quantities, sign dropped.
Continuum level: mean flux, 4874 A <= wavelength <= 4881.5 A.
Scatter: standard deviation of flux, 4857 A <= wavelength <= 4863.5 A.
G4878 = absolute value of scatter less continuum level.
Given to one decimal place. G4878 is 15.8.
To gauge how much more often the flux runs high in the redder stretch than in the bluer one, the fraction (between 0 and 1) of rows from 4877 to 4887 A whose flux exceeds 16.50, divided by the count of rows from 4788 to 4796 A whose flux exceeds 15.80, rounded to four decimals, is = 0.0159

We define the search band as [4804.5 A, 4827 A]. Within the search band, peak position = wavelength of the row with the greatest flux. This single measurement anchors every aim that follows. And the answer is 4815.06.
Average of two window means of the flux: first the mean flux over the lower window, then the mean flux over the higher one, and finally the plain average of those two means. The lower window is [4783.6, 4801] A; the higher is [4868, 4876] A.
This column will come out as 15.8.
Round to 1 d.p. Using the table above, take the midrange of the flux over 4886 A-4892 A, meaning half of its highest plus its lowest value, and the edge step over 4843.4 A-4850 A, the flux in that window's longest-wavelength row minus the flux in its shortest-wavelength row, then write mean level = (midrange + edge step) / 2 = 8.3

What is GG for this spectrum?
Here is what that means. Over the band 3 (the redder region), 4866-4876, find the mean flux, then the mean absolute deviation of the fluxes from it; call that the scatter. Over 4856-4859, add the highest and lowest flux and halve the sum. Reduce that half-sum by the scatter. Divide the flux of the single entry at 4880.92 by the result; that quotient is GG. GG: 1.05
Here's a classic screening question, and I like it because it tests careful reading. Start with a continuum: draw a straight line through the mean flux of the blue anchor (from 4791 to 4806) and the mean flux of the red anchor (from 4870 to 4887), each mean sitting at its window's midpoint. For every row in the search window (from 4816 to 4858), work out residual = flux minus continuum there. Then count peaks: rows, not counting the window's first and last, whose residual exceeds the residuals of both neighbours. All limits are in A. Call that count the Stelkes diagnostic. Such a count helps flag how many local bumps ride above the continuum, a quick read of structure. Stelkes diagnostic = 5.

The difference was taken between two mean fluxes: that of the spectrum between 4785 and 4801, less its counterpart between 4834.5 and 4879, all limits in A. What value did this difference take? 0.93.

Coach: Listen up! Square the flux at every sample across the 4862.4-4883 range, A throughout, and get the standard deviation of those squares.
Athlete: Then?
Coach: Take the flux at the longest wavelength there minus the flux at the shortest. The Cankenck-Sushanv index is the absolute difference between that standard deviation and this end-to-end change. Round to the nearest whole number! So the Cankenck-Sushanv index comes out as 22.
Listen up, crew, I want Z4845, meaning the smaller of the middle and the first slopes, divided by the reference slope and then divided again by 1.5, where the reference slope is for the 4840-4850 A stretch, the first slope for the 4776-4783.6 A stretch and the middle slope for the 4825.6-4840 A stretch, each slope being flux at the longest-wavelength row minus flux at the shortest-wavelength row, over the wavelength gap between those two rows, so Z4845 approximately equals -0.51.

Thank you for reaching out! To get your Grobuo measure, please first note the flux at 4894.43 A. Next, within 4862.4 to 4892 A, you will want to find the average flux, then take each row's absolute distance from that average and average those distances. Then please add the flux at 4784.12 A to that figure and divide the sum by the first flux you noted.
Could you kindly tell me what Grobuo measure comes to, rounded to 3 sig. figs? 1.08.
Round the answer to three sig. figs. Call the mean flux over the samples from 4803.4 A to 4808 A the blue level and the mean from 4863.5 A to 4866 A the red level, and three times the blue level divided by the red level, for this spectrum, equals 3.28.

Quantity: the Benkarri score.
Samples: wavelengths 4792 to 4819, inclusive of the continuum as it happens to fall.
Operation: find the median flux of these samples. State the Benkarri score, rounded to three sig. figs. 16.4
